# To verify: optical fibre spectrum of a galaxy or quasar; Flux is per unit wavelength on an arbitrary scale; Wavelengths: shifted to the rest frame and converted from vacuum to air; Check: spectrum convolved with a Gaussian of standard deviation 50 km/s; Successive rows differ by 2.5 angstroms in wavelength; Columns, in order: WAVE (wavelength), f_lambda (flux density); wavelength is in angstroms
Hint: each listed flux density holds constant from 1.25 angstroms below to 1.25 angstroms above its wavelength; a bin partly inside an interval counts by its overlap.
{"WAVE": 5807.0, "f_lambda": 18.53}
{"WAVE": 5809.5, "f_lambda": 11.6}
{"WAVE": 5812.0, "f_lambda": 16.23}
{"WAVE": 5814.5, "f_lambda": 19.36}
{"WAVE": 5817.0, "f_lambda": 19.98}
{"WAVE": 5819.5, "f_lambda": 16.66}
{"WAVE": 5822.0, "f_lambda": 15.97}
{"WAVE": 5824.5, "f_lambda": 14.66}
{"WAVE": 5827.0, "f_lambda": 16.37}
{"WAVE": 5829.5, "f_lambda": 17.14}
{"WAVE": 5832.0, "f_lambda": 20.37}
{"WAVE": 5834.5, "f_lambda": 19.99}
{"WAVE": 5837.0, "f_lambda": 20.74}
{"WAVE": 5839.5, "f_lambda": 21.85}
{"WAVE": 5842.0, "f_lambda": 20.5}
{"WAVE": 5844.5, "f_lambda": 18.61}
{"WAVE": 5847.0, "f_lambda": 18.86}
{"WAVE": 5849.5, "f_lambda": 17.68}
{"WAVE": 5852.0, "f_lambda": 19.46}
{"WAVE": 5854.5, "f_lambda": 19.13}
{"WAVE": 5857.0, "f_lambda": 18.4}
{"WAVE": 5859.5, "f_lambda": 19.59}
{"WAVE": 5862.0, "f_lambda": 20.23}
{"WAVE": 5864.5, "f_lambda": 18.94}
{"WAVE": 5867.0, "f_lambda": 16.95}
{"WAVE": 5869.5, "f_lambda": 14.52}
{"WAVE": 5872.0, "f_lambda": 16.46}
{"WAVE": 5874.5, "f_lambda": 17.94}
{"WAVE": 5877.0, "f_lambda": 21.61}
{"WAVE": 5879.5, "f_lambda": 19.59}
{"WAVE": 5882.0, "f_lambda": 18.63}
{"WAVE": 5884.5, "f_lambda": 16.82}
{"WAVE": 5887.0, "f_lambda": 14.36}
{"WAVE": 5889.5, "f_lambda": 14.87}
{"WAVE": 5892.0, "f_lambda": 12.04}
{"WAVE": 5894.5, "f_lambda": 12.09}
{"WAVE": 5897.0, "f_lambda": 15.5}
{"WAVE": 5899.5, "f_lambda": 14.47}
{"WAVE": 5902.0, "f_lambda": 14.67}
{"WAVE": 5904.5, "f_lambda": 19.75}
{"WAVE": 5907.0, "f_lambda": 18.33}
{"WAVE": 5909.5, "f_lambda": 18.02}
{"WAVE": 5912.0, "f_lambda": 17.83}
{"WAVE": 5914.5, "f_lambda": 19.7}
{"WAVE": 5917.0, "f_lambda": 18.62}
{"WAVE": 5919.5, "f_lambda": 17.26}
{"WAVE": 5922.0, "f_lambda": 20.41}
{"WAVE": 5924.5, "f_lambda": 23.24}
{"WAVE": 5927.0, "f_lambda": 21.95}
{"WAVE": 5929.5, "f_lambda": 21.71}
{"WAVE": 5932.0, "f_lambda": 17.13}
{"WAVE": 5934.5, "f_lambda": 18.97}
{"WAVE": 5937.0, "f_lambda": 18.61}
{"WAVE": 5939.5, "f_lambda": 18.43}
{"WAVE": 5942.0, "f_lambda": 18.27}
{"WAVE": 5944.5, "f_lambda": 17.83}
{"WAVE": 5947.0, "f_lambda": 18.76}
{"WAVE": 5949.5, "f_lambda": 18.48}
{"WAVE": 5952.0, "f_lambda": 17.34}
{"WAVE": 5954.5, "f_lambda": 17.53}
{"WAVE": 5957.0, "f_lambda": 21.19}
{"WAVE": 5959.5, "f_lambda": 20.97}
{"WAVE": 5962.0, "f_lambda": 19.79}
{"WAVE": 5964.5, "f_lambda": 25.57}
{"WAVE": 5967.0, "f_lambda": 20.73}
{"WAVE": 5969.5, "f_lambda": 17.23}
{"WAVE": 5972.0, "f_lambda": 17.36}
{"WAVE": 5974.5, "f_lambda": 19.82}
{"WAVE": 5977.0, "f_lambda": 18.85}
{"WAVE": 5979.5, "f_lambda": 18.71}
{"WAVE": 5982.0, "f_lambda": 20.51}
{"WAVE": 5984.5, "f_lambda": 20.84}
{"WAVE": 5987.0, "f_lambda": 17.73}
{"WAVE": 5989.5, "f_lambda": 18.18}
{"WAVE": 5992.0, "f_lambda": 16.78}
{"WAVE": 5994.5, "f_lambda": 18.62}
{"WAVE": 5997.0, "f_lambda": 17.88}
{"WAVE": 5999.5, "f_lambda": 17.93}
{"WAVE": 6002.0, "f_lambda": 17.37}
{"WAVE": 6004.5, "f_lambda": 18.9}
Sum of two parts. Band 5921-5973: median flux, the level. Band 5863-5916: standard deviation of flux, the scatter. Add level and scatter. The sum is 21.3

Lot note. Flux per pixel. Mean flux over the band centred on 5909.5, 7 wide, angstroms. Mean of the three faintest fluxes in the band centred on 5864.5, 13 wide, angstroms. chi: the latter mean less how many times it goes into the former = 15.7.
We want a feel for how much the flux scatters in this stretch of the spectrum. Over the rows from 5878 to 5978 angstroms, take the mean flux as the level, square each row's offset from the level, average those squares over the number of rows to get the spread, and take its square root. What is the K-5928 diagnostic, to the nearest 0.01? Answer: 2.69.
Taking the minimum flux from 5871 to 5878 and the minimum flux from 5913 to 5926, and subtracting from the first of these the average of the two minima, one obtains -0.40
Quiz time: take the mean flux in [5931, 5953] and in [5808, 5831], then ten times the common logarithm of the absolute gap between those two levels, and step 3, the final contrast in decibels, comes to 2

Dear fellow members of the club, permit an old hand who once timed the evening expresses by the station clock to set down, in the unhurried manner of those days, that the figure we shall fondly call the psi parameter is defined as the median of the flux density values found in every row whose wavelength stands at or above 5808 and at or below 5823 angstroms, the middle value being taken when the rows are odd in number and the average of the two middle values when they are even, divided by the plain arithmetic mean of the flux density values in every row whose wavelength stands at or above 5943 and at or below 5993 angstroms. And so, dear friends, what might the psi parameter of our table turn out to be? 0.86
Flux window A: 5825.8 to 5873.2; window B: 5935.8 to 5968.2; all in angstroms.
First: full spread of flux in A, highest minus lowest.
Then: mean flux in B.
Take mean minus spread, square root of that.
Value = 3.49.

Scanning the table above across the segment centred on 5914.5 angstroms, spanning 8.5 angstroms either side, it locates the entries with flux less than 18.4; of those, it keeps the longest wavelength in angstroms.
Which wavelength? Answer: 5919.5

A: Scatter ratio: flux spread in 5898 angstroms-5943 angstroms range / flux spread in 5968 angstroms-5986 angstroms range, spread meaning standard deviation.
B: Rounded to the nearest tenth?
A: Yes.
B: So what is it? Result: 1.6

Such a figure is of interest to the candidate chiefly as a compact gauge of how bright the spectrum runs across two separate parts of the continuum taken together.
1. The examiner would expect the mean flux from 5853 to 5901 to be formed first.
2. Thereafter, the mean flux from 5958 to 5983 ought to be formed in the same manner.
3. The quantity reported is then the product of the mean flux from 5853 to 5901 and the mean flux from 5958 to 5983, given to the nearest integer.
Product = 338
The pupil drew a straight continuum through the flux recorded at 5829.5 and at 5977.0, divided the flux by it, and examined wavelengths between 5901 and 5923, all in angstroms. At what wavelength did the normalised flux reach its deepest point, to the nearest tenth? 5902.0 angstroms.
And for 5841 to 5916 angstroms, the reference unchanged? 5892.0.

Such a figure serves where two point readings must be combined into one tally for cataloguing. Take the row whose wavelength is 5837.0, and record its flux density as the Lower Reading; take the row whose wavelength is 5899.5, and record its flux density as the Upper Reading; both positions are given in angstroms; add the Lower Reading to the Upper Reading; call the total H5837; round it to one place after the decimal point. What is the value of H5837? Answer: 35.2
